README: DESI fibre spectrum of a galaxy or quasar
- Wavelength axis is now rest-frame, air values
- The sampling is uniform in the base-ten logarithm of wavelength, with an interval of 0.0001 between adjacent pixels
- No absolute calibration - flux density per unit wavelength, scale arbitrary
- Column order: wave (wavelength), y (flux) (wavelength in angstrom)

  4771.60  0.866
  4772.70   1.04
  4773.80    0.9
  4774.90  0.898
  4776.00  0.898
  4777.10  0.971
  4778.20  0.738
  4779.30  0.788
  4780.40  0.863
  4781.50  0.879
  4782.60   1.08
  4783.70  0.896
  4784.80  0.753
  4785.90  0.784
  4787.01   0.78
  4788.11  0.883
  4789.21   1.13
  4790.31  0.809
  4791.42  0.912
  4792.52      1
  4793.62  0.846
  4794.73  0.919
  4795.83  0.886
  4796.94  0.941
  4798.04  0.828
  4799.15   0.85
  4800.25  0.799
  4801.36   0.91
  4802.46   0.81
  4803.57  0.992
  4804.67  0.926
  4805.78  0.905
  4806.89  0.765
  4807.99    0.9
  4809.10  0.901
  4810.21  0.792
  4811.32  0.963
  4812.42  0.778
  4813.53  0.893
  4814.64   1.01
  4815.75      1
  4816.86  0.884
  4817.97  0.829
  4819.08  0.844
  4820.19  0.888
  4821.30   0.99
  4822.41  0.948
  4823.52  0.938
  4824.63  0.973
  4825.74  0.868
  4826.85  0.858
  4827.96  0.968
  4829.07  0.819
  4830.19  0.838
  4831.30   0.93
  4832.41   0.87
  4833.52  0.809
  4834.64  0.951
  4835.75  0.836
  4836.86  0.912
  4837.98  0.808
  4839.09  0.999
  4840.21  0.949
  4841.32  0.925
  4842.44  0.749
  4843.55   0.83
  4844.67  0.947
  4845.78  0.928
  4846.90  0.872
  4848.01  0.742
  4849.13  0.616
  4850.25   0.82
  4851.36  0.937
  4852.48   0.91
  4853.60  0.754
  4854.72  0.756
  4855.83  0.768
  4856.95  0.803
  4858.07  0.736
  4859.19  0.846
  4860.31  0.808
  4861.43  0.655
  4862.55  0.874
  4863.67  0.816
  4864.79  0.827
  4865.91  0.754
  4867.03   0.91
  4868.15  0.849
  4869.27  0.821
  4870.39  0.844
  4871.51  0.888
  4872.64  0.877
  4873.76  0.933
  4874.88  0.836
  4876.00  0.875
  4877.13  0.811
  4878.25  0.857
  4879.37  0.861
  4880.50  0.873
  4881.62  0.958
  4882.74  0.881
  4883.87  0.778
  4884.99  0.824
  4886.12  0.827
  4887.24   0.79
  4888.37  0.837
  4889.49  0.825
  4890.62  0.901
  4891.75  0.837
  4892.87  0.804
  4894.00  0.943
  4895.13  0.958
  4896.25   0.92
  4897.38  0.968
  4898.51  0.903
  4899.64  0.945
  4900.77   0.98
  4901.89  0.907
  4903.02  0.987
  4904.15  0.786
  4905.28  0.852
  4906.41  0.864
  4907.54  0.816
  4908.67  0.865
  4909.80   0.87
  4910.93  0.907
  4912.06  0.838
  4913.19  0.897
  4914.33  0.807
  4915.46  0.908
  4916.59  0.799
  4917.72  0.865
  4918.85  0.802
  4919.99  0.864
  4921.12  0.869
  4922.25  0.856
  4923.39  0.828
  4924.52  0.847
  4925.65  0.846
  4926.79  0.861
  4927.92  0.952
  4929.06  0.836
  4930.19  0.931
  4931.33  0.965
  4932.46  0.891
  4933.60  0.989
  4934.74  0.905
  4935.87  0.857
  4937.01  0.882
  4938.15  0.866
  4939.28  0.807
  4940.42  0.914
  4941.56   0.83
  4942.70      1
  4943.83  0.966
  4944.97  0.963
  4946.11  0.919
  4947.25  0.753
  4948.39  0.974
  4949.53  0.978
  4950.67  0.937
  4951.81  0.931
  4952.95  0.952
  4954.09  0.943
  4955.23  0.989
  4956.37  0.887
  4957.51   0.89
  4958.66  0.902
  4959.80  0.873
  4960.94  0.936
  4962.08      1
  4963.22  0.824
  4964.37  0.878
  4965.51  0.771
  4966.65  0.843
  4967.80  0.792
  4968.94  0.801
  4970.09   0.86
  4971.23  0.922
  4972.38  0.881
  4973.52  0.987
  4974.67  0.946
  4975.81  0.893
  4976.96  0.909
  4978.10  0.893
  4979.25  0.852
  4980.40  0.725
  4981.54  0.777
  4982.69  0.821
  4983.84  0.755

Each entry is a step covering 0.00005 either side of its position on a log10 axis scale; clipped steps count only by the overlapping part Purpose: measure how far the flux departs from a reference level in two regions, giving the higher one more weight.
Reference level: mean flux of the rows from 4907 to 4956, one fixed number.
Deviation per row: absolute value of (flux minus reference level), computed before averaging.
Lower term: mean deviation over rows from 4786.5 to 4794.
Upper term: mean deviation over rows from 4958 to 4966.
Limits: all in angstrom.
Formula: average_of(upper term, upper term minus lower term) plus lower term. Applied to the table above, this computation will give 0.098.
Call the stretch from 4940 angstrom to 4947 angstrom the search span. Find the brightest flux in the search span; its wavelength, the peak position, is 4942.70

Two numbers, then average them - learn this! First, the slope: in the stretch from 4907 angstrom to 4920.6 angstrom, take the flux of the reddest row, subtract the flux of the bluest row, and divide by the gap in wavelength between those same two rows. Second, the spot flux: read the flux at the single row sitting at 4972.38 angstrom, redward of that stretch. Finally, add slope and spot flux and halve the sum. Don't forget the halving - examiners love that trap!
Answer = 0.442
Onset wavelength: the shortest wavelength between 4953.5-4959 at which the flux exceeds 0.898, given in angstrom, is 4954.09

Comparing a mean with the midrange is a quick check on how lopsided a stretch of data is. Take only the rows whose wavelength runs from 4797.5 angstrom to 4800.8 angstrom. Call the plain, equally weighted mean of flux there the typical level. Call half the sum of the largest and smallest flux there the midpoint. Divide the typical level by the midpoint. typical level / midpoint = 1.00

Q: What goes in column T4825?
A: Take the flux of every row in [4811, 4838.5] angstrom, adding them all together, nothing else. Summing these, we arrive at 22.4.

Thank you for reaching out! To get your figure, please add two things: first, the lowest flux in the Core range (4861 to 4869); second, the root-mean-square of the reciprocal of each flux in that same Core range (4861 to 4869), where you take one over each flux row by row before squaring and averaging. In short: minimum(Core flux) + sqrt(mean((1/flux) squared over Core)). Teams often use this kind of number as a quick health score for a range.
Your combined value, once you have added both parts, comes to 1.91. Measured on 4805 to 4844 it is 1.88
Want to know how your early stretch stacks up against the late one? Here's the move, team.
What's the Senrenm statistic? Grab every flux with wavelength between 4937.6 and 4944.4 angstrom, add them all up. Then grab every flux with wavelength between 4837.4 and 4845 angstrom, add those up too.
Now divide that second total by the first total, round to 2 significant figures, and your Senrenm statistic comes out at 1.2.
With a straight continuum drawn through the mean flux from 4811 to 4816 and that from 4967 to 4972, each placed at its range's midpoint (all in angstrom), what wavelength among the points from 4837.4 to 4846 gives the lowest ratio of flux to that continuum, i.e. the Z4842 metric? 4842.44 angstrom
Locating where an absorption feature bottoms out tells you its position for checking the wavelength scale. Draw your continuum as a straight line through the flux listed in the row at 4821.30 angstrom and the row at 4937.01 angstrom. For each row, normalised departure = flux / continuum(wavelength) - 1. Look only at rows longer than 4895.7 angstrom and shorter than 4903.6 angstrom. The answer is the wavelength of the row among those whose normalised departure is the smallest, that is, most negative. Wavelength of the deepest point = 4898.51 angstrom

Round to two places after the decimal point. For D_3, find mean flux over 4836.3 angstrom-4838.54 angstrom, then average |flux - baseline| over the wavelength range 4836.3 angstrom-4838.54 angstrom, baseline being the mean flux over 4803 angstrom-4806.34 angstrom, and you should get 0.08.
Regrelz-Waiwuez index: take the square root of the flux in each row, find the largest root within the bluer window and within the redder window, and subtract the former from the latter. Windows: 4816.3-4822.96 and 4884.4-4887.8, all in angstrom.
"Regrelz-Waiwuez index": -0.086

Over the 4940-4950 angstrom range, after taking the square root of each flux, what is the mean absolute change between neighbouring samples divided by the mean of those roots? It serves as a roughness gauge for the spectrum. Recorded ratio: 0.0505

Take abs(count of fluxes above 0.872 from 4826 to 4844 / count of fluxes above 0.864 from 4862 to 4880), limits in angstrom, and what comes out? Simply 1.2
